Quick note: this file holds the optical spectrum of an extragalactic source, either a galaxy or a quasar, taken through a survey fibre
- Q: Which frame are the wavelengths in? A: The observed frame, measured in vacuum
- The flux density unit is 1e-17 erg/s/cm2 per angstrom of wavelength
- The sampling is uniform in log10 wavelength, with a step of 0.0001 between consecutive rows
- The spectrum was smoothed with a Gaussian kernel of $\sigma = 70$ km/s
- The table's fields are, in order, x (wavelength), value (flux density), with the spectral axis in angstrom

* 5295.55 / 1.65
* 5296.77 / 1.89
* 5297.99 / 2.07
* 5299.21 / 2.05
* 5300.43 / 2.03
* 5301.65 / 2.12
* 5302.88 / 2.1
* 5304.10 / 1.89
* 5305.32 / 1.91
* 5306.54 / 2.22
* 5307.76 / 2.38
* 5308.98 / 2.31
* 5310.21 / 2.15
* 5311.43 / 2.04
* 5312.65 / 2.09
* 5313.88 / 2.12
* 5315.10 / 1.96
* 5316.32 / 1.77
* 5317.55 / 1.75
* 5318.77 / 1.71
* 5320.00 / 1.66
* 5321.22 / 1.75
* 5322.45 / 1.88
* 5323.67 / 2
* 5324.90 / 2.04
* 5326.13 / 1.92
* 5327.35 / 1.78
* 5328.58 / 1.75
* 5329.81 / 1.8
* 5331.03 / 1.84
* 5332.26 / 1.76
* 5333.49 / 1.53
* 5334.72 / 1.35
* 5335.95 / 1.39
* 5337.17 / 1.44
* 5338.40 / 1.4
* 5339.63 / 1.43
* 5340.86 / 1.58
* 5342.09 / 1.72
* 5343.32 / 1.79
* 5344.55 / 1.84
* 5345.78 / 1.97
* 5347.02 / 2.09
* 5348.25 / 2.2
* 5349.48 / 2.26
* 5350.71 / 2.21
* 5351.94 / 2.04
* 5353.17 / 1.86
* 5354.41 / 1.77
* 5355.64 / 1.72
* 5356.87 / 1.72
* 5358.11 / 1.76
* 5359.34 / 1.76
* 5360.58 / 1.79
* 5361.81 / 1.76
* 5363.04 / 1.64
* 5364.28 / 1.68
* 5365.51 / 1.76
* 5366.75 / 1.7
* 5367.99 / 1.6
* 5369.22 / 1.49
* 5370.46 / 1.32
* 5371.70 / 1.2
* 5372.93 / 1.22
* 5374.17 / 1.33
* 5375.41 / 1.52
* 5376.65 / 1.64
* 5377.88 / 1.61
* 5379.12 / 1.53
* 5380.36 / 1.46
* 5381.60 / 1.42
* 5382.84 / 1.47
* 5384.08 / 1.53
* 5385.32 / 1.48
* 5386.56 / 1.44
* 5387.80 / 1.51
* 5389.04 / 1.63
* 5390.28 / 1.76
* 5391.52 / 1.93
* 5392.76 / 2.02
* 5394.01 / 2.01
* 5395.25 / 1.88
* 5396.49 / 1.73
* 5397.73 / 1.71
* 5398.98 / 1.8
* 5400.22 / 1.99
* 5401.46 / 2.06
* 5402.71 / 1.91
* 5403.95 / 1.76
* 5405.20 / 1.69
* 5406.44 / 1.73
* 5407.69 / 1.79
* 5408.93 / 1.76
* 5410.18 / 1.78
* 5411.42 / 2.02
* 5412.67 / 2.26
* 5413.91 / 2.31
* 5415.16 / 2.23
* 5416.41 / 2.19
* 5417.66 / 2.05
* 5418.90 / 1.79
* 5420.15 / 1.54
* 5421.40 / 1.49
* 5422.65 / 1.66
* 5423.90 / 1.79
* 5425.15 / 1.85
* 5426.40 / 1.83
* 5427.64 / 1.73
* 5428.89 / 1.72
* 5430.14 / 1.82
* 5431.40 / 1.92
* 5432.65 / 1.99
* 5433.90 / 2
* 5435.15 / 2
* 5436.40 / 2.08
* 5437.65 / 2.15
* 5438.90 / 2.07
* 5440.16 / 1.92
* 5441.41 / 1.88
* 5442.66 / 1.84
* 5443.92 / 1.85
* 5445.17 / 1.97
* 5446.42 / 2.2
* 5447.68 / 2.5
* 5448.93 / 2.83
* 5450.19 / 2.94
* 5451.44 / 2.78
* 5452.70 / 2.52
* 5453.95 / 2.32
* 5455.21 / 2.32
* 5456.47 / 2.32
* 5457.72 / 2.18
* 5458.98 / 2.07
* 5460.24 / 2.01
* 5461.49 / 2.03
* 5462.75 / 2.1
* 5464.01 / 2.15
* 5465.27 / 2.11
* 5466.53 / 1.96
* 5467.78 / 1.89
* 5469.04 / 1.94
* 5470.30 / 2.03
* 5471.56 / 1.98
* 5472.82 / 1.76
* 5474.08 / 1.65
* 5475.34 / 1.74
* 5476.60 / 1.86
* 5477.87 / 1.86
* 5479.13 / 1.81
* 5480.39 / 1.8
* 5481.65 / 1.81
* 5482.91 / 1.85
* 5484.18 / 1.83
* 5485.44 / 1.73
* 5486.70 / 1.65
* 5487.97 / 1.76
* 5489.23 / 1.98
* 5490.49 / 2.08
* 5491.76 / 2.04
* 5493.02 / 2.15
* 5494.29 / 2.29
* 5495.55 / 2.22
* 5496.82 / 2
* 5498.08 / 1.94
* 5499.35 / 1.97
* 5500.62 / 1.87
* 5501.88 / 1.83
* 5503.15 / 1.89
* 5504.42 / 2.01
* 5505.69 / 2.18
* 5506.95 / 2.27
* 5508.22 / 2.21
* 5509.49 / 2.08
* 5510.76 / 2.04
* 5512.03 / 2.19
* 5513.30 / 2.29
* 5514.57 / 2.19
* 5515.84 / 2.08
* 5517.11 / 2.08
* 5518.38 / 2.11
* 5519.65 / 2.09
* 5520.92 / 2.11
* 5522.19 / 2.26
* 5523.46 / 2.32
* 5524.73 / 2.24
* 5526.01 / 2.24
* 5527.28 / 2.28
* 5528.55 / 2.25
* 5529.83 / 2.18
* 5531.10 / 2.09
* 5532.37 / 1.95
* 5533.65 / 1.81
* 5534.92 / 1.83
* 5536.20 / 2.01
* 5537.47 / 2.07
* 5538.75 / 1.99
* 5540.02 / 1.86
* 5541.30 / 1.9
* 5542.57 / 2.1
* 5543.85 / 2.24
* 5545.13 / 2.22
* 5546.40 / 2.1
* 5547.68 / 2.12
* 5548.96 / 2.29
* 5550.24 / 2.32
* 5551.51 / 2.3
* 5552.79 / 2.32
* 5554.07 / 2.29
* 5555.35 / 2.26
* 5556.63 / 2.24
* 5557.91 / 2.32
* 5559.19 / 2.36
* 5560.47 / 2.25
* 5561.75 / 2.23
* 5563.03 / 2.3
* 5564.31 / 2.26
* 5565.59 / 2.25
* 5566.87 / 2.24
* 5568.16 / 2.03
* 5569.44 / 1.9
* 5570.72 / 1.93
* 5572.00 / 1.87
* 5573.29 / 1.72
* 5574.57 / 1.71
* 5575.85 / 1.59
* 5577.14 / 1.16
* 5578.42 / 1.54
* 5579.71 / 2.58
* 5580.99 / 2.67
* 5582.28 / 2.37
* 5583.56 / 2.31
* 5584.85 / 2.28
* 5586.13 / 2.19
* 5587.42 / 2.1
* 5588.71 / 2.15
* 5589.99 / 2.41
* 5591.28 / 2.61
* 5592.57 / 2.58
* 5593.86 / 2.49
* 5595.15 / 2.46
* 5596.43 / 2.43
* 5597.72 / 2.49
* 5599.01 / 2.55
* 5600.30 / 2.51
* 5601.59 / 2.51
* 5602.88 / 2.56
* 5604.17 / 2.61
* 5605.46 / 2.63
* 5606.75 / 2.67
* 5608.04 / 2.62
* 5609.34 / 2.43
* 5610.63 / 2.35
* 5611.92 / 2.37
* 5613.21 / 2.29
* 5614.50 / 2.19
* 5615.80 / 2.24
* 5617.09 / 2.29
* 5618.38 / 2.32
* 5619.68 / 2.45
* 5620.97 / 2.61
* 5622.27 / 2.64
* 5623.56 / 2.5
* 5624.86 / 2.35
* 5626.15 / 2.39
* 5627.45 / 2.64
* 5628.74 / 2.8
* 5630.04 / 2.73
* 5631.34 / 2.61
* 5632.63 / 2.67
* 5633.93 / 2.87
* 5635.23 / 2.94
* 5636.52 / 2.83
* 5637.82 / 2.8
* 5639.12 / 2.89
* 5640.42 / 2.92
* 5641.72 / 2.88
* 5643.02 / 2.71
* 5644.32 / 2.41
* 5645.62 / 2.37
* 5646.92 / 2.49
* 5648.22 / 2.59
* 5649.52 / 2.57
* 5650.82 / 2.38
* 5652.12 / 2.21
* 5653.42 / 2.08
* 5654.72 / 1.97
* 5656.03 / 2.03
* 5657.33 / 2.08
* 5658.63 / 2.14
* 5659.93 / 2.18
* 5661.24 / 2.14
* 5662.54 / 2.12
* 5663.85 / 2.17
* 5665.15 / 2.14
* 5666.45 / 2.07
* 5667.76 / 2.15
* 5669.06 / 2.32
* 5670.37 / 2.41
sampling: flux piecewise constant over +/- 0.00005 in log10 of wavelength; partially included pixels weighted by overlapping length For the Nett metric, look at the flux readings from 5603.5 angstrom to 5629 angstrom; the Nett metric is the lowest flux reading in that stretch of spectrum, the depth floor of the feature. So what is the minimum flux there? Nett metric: 2.19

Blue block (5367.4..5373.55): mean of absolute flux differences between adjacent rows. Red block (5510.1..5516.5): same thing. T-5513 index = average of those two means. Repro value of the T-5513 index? 0.11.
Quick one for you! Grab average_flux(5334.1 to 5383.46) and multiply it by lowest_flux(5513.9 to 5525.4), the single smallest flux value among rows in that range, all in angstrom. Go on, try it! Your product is 3.5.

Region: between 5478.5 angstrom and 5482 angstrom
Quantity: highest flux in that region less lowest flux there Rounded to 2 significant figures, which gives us 0.010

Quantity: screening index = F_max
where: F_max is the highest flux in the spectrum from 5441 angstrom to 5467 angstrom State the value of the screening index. 2.94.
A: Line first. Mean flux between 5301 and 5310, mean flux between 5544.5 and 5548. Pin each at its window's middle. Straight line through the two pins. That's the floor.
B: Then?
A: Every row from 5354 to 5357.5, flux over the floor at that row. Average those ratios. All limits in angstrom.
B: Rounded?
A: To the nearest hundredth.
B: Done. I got 0.81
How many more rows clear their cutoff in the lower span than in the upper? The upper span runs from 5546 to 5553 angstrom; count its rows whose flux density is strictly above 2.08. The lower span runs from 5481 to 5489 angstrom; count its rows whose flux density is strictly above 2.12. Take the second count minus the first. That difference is -6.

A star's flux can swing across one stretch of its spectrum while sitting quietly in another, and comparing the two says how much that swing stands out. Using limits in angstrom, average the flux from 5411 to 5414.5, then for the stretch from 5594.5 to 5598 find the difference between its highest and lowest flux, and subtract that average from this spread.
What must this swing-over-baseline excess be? -2.1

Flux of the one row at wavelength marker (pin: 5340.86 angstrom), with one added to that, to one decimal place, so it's 2.6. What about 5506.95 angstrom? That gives 3.3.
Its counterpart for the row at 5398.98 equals 2.8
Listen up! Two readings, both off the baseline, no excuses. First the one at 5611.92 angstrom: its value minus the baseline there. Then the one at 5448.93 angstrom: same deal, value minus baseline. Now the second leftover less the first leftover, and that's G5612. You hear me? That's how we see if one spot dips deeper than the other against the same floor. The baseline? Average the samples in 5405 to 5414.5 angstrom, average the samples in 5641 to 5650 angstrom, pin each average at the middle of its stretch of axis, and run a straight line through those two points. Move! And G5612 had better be 0.91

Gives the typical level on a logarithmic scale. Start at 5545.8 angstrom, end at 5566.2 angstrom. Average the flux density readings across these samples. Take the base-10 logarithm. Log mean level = 0.35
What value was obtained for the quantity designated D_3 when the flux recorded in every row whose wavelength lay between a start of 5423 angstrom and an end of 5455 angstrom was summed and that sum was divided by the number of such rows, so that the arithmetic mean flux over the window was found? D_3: 2.10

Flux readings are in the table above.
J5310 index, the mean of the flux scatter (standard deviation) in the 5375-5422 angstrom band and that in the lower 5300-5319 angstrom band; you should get 0.22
